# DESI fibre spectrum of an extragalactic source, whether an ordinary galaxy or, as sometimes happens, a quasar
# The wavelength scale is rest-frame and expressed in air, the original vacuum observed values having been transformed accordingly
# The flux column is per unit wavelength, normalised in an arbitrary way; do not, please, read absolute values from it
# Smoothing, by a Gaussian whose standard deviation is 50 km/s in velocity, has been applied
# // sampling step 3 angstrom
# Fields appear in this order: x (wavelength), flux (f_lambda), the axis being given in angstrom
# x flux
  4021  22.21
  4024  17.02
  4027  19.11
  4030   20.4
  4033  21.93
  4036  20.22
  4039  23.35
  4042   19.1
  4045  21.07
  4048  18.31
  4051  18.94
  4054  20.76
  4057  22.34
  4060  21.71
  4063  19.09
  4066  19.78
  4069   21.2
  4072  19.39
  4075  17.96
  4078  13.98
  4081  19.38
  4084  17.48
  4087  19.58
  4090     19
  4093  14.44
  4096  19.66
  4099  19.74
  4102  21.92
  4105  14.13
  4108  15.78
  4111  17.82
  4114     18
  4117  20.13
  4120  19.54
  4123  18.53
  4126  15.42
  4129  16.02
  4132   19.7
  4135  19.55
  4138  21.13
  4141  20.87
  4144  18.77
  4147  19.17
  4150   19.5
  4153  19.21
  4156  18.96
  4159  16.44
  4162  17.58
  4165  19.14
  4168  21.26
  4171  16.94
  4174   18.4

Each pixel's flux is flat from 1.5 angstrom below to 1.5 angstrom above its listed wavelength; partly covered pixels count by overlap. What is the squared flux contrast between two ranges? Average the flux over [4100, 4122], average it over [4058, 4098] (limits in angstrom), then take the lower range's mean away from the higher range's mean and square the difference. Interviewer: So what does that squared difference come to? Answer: 0.2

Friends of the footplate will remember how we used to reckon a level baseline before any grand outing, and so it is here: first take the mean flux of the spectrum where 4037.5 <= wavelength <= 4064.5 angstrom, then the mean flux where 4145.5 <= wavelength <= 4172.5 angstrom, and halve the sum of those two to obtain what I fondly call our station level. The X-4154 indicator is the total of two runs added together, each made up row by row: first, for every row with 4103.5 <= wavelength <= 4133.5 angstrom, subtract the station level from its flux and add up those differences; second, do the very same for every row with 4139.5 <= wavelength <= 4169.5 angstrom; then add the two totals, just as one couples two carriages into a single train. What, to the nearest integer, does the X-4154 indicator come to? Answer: -26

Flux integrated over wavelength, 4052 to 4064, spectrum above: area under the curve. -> 252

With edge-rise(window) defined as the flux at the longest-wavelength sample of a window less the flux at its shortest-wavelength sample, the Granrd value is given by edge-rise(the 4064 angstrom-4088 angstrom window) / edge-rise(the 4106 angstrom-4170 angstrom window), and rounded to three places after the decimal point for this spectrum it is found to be -0.036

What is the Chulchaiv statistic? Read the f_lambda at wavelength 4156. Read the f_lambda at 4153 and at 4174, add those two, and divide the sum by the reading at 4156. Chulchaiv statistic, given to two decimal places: 1.98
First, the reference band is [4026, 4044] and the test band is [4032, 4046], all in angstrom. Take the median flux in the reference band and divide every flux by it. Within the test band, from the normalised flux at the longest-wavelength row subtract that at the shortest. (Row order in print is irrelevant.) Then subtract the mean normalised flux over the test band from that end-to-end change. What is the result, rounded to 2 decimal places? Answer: -1.08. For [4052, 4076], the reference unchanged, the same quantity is -1.14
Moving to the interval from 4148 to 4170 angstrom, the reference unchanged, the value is -0.84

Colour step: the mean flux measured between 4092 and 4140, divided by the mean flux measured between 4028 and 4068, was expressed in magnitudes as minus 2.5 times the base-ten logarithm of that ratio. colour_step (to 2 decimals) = 0.13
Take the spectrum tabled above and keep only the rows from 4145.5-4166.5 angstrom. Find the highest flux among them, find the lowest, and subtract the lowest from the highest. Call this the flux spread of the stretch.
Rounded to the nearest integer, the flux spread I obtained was 3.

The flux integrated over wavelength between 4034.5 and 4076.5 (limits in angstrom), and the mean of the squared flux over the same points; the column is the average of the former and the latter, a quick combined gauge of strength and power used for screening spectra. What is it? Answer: 631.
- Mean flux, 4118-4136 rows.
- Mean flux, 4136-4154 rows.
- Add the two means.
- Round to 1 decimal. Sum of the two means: 37.9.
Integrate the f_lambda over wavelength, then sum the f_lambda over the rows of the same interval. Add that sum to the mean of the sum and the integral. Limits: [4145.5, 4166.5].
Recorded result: 390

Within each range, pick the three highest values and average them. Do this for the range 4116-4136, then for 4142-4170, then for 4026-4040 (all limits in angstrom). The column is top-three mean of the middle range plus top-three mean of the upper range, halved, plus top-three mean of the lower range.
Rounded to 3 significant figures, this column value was 41.8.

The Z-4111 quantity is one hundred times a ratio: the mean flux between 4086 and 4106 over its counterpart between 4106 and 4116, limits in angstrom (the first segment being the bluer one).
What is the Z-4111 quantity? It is 107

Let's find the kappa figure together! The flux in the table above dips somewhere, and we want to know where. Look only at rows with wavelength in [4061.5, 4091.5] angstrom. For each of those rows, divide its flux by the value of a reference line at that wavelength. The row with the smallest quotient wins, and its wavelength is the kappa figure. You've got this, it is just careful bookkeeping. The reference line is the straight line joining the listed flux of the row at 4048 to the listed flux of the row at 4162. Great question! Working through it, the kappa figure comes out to 4078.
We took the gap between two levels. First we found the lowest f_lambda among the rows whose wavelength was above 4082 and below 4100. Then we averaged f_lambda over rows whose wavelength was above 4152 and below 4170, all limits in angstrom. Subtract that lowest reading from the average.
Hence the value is 4.3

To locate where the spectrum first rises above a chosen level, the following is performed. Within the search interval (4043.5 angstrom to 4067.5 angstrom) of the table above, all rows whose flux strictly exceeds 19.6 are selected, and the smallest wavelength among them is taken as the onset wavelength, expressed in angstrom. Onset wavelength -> 4045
